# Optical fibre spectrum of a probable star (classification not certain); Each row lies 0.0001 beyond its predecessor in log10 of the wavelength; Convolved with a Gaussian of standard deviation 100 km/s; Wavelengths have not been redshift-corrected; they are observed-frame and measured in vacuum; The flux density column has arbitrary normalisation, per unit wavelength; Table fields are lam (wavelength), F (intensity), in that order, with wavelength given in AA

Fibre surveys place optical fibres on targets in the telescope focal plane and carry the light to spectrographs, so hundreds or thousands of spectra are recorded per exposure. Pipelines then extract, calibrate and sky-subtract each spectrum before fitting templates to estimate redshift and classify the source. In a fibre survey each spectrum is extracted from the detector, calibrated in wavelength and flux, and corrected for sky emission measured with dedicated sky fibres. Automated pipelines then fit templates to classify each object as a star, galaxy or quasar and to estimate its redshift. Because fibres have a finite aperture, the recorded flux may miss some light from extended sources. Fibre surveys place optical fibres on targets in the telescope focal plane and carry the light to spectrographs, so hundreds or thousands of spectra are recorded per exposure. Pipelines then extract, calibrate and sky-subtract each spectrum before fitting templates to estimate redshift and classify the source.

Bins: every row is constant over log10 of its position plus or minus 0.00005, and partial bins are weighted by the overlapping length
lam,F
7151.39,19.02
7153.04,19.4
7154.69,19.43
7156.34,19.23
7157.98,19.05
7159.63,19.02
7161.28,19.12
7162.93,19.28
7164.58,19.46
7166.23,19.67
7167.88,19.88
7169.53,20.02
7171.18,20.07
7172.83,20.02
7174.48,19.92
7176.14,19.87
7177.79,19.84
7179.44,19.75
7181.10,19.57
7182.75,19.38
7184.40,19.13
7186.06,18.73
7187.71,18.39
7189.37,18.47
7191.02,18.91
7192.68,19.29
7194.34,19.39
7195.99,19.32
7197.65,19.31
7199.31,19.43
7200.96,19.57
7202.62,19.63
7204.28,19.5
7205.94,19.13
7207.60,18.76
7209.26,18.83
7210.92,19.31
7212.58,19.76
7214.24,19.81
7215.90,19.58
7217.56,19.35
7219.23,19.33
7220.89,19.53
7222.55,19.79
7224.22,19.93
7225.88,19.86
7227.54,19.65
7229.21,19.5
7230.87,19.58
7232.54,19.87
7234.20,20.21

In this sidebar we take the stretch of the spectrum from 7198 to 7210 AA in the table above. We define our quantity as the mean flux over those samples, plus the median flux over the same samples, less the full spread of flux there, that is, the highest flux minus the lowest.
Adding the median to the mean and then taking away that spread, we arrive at 37.8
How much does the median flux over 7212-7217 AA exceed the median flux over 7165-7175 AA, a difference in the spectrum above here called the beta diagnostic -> -0.21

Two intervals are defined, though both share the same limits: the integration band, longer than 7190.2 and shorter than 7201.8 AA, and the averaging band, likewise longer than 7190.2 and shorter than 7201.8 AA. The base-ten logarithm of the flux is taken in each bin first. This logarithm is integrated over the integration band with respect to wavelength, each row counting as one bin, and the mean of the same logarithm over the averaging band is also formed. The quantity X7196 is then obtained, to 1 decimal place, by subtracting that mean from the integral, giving 13.6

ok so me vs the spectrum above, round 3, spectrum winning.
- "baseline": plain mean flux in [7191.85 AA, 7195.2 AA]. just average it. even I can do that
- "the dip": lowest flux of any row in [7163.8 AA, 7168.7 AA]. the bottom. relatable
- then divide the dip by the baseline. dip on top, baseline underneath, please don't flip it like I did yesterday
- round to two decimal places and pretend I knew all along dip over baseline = 1.01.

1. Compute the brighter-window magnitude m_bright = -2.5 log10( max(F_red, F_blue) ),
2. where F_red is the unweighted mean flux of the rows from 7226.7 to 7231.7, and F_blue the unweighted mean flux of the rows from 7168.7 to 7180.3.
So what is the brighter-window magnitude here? -3.25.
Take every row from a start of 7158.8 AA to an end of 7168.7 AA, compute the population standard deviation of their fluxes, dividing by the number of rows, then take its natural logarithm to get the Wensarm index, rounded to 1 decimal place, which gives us -1.2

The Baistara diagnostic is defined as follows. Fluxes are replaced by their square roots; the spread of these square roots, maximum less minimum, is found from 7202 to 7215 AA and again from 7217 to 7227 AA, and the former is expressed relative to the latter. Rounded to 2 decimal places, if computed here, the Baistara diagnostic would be 1.77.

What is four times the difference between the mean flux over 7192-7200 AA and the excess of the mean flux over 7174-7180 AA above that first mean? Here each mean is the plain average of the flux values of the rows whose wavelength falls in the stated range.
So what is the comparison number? 75.4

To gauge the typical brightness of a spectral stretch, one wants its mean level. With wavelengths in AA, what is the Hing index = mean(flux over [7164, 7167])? 19.6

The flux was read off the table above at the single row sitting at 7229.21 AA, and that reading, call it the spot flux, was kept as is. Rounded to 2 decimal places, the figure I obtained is 19.50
